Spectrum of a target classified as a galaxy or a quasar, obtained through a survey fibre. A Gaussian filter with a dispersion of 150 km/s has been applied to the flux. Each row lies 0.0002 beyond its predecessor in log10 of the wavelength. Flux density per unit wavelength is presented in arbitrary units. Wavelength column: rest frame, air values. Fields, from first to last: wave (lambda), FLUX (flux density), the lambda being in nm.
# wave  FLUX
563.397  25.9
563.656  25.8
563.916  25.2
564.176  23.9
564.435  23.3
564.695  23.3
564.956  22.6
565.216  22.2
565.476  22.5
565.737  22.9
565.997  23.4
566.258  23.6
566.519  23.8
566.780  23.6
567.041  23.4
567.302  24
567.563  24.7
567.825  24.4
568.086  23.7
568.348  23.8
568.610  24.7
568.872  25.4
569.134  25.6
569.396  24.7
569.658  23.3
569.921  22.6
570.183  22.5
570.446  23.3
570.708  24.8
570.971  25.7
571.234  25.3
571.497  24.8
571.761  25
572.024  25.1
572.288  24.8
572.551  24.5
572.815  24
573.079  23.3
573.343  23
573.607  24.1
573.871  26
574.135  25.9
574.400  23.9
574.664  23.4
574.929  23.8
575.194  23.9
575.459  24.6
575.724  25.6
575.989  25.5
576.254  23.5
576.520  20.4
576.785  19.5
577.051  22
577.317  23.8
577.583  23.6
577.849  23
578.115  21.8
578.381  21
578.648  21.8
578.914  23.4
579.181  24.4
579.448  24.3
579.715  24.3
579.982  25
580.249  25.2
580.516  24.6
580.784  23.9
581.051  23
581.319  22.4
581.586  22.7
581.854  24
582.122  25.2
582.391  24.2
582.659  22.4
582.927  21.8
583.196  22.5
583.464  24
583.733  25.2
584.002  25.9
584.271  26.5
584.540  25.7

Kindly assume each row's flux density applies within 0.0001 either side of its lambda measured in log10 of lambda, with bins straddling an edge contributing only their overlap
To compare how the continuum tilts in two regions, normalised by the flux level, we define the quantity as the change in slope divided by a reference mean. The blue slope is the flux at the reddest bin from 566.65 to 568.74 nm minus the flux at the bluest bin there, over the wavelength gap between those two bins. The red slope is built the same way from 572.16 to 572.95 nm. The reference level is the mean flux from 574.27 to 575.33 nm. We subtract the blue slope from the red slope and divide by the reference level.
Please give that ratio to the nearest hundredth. -0.09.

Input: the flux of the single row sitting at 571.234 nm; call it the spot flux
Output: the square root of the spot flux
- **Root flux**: 5.03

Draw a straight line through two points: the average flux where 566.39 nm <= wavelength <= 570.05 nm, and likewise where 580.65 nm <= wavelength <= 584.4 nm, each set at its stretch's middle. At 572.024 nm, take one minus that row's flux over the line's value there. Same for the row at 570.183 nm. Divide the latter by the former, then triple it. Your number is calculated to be -4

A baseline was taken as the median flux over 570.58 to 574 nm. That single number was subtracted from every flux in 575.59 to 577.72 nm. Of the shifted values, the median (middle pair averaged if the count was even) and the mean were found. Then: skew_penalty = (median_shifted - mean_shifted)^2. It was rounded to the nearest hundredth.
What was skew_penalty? 0.32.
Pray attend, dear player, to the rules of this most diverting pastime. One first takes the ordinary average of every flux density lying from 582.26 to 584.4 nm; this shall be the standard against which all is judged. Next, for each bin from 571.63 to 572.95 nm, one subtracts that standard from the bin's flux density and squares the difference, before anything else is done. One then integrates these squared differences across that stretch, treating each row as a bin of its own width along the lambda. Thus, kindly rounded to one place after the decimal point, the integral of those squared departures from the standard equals 0.7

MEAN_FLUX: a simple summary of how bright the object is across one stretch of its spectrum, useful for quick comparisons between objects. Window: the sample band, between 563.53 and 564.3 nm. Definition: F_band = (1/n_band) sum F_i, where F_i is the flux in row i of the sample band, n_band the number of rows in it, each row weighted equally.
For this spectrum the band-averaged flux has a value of 25.0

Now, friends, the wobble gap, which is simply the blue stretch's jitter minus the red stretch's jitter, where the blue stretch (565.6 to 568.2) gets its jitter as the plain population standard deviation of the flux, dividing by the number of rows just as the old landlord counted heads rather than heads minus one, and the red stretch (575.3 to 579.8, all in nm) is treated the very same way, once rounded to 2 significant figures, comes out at -1.2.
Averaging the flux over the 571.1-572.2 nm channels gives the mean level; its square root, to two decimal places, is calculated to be 5.00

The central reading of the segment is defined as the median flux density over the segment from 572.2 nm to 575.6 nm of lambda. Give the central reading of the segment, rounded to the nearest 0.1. 24.0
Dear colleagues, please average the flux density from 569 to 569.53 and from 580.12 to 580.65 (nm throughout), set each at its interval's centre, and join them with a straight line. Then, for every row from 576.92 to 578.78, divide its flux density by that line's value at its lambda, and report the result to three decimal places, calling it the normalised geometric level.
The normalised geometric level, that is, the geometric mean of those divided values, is 0.898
